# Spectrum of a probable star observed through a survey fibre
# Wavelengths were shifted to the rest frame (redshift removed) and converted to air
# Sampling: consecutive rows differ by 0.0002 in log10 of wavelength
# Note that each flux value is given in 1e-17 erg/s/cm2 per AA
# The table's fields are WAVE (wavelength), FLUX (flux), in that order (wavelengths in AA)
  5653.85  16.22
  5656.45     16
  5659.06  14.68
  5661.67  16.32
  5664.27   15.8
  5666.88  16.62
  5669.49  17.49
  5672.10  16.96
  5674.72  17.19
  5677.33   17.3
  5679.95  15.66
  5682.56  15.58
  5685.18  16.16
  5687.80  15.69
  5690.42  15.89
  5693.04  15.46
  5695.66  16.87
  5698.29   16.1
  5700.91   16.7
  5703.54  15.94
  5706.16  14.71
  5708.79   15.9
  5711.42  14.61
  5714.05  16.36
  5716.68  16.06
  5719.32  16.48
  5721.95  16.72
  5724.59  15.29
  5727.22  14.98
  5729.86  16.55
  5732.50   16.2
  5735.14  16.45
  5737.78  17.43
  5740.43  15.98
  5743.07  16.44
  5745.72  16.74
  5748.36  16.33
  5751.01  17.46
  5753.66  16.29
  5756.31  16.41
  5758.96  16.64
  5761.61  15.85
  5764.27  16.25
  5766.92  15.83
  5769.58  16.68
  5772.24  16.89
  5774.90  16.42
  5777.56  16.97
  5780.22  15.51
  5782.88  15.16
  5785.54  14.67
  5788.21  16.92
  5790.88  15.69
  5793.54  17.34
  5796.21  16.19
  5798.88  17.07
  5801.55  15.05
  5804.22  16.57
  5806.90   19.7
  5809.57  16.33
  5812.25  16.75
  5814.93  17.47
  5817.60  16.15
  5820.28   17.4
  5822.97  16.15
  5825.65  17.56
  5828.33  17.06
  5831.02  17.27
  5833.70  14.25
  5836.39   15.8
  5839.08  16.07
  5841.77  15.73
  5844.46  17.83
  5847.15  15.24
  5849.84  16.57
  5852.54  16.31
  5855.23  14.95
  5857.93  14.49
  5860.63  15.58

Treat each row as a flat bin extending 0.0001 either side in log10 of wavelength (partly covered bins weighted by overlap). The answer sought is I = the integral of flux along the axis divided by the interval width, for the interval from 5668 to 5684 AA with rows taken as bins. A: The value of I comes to 16.7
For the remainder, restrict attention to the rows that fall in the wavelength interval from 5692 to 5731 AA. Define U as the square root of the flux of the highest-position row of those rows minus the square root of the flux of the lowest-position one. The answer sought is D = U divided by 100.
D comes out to 0.0014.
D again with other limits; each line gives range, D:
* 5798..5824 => -0.0011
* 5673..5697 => -0.0004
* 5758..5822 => 0.0009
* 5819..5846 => 0.0005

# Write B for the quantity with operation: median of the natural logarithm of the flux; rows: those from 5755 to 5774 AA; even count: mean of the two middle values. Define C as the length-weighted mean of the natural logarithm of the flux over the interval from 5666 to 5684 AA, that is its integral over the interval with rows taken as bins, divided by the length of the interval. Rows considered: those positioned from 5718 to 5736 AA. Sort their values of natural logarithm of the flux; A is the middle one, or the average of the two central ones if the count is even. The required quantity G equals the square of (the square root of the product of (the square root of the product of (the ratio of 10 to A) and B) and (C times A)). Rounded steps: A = 2.80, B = 2.798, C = 2.813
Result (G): 24.9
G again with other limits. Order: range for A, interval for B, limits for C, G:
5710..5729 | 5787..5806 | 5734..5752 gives 24.8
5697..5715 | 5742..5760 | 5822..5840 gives 24.6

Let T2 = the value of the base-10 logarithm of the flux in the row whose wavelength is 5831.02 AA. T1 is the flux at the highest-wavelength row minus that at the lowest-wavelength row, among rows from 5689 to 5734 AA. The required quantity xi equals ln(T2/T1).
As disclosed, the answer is 1.4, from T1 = 0.3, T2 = 1.237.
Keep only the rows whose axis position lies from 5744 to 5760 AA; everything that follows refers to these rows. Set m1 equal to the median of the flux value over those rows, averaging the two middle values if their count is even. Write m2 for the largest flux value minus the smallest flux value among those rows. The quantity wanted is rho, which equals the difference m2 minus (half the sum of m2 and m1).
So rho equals -7.7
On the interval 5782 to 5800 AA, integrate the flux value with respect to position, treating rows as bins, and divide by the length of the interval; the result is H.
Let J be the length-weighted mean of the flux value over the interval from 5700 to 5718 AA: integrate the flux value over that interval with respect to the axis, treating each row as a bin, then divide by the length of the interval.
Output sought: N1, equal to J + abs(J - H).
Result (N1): 16.2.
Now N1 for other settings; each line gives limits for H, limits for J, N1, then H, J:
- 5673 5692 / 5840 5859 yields 16.2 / 16.2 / 15.9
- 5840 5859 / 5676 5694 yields 16.1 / 15.9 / 16.0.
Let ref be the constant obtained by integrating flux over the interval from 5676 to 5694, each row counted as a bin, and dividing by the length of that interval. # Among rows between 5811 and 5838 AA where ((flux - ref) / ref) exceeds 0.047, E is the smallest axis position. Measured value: 5812.25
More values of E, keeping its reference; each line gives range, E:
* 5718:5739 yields 5737.78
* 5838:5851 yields 5844.46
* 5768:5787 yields 5772.24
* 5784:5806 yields 5788.21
